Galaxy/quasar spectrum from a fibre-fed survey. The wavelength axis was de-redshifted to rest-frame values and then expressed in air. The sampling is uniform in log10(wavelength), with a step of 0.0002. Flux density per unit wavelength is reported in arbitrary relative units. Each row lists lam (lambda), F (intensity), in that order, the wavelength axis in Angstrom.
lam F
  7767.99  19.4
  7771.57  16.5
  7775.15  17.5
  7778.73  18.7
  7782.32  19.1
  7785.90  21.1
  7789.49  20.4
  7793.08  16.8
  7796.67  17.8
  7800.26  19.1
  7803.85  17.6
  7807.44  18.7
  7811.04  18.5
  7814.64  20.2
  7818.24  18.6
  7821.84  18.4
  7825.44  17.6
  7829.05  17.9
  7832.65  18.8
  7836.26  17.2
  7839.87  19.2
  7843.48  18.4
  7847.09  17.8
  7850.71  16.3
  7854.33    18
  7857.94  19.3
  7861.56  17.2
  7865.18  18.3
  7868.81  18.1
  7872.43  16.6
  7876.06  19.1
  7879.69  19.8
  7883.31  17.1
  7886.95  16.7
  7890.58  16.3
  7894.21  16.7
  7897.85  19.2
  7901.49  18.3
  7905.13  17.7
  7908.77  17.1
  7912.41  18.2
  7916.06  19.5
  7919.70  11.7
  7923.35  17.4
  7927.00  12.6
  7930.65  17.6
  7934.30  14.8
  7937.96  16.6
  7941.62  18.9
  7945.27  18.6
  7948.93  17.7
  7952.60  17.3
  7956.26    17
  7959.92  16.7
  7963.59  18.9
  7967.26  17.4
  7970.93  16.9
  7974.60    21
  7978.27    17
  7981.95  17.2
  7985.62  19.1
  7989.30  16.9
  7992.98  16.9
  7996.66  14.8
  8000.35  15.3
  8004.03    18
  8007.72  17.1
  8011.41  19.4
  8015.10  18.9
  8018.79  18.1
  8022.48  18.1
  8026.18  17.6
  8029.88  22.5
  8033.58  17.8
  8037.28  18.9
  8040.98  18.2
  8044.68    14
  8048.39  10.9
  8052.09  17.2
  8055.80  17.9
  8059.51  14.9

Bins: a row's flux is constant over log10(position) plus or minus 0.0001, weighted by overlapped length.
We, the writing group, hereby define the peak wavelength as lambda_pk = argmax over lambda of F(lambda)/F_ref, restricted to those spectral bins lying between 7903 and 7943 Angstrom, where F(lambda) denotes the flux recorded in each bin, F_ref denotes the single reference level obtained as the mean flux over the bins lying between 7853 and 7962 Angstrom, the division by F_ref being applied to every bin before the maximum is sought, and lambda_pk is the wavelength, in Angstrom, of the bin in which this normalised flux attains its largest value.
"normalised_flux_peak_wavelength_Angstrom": 7916.06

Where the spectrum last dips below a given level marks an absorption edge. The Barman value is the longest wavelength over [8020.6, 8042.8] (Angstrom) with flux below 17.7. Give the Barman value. 8026.18 Angstrom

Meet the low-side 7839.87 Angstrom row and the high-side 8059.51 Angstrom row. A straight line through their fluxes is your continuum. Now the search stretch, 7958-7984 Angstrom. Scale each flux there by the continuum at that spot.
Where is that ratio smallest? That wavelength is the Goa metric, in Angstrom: 7959.92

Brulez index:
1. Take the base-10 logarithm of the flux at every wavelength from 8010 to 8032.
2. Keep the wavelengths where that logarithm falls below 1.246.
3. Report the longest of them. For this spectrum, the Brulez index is 8026.18 Angstrom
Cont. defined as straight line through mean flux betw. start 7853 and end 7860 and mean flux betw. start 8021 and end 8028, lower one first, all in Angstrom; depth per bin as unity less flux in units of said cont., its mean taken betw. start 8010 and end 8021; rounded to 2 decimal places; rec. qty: -0.05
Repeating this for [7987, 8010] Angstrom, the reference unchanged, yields 0.08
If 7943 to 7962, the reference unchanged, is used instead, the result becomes 0.04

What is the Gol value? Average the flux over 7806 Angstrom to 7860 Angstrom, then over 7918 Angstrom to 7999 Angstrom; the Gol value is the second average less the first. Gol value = -1.4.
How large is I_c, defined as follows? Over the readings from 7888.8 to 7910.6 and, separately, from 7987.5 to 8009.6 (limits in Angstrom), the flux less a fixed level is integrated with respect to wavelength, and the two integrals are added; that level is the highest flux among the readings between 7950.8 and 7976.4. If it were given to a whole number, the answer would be -175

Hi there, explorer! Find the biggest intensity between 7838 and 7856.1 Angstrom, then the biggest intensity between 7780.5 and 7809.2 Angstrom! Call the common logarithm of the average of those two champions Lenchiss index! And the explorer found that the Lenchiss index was 1.30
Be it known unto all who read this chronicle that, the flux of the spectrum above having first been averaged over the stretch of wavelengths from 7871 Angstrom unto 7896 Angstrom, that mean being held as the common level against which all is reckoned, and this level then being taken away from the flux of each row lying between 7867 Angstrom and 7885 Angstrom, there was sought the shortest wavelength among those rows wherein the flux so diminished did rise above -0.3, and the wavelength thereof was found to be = 7868.81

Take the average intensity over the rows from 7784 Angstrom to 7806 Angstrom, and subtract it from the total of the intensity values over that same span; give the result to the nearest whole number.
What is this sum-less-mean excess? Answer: 94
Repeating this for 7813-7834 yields 93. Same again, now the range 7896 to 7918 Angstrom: 92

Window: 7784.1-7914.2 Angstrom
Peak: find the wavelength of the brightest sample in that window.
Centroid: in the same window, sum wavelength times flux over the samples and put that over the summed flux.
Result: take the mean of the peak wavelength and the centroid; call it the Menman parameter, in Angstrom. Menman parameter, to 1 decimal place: 7817.0 Angstrom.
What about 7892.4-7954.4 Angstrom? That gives 7919.6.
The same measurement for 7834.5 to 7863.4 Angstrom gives 7853.4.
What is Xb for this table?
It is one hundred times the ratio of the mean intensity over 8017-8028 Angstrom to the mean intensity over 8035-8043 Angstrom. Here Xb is 97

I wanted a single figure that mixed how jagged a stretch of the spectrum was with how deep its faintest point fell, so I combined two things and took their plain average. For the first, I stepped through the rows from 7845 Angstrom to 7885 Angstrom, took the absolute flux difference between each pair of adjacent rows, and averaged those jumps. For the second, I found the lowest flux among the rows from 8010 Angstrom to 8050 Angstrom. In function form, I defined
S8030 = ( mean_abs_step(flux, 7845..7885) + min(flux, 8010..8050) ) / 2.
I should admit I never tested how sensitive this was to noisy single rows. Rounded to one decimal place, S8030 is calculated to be 6.2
